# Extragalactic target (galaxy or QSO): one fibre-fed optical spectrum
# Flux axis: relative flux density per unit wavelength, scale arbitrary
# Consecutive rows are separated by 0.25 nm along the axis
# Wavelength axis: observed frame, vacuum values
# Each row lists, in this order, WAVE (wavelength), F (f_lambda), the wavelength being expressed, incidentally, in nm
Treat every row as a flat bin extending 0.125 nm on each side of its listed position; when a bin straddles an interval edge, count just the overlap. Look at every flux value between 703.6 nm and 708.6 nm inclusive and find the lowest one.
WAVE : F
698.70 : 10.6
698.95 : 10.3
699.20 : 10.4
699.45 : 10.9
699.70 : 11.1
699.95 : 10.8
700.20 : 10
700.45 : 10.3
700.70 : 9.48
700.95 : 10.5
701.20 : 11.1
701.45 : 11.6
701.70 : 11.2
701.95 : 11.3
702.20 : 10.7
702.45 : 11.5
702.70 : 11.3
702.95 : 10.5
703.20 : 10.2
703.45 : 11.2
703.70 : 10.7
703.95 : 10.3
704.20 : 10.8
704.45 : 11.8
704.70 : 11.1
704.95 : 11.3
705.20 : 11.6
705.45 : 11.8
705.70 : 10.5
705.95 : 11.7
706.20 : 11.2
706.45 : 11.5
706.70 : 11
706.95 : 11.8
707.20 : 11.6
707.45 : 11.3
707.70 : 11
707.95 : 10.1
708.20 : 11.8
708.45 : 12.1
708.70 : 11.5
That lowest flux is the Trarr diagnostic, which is 10.1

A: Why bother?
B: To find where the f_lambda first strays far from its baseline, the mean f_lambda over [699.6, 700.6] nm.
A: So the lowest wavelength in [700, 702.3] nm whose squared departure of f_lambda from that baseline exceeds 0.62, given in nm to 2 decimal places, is 700.70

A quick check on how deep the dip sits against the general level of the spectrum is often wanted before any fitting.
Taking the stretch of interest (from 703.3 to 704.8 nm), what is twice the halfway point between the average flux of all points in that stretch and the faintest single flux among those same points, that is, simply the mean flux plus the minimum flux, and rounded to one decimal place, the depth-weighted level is 21.3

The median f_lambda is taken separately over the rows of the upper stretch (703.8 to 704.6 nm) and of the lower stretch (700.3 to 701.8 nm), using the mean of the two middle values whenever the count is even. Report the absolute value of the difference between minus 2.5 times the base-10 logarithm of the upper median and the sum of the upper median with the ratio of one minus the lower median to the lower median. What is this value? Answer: 12.5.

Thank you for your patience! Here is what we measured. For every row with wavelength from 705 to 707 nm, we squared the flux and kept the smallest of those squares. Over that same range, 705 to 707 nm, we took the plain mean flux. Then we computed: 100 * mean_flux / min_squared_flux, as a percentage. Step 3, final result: 10.3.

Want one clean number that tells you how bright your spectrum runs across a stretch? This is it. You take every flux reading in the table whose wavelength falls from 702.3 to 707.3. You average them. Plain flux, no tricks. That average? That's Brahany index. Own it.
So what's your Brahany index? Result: 11.2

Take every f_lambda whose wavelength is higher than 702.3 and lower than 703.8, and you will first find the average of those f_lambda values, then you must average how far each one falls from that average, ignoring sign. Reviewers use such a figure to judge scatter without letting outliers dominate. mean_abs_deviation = 0.43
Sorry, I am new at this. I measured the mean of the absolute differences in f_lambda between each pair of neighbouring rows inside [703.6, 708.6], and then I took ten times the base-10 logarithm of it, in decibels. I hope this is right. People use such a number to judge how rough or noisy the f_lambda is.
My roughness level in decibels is -2.1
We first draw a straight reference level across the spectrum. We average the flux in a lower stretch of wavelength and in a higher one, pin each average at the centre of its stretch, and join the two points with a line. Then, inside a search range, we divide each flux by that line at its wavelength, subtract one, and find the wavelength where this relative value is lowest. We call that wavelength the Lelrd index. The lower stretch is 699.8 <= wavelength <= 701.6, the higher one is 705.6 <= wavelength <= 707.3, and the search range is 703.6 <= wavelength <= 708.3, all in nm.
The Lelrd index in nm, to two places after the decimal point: 707.95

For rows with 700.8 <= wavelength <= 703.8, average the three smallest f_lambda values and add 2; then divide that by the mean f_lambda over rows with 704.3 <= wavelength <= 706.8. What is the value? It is 1.09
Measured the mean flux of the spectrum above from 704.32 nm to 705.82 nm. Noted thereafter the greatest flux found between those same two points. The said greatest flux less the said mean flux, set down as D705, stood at 0.45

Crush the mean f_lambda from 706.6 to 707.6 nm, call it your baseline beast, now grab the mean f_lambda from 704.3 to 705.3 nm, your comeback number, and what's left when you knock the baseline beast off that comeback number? 0.0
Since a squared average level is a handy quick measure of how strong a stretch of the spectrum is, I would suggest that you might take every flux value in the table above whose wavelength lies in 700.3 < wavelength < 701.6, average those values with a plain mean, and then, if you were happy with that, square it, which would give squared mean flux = 112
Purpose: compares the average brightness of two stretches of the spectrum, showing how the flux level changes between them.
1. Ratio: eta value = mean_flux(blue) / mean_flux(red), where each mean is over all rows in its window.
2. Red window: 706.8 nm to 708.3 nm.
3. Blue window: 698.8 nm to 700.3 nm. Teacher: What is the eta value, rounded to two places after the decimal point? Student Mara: 0.94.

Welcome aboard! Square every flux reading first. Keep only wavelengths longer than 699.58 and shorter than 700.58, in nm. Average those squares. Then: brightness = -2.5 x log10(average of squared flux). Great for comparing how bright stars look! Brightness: -5.12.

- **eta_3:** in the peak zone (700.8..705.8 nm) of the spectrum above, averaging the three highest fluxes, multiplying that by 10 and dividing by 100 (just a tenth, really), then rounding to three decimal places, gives 1.173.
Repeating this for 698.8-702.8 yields 1.147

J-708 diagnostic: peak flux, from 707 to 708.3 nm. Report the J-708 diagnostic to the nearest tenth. 11.8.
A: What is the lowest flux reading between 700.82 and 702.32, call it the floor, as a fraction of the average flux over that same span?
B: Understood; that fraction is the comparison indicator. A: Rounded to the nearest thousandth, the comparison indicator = 0.949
